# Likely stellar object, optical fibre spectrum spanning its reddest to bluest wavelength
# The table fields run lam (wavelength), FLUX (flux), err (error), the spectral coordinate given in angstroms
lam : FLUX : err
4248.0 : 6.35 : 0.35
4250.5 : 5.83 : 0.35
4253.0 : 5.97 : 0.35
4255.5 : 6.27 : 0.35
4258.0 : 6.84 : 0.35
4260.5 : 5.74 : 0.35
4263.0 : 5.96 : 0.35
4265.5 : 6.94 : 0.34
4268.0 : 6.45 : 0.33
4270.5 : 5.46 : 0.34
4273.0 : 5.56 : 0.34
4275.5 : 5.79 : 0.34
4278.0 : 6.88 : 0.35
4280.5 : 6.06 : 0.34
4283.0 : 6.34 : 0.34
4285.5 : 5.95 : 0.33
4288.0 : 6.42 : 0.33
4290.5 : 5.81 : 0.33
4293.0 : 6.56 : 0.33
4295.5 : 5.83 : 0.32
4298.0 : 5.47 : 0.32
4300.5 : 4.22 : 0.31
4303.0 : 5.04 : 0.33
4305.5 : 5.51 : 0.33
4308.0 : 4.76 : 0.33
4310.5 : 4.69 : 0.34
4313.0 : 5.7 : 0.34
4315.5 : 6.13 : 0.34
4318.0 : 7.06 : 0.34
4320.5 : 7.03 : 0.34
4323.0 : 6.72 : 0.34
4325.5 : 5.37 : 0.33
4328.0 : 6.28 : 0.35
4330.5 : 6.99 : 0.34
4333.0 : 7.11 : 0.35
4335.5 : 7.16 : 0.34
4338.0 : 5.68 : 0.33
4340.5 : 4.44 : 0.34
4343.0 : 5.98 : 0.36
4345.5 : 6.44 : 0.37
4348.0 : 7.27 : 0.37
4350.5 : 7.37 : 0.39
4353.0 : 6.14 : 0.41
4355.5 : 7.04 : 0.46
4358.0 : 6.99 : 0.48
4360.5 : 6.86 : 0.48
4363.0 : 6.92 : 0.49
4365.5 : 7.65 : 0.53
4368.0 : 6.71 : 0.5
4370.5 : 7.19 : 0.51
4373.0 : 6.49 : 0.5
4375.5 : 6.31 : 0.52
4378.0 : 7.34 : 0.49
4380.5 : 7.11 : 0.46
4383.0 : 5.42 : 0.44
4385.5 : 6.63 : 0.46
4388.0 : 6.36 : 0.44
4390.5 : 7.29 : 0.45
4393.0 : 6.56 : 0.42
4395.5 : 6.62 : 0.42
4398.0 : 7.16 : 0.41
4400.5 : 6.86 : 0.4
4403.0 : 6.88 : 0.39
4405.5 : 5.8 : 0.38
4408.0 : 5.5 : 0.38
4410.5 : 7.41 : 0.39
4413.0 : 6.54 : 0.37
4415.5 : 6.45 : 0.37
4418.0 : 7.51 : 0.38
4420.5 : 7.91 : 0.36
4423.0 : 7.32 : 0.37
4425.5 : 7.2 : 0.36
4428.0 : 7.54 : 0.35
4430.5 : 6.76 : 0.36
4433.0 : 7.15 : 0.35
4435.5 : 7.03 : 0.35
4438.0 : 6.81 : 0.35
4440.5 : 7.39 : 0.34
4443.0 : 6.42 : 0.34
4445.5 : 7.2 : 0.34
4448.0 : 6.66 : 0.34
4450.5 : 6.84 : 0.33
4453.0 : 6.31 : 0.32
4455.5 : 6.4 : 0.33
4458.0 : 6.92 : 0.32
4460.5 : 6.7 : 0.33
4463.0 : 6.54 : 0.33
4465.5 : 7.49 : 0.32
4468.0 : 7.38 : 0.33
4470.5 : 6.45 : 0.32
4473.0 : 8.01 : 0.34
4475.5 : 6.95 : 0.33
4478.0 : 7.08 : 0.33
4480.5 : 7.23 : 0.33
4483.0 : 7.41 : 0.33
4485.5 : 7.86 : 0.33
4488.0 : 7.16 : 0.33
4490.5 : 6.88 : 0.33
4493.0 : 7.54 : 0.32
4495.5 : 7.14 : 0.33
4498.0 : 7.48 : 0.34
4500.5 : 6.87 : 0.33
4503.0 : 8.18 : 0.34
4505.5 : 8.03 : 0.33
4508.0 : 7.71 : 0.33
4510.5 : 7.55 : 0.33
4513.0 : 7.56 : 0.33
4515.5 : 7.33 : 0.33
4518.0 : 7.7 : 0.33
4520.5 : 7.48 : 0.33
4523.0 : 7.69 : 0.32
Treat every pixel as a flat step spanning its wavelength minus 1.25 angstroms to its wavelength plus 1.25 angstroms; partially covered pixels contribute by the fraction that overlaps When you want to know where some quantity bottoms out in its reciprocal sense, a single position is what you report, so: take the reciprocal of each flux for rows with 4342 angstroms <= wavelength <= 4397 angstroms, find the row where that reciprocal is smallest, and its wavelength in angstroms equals 4365.5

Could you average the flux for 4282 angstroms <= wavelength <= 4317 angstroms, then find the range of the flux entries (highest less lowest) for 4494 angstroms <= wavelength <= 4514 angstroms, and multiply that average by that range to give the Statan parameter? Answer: 7.3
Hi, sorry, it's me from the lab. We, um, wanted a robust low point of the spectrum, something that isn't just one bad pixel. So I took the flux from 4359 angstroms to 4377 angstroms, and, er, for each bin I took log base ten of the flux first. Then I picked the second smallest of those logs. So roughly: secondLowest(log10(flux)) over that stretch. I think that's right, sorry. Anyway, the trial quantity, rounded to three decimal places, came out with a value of 0.812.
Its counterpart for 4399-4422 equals 0.763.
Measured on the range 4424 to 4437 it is 0.847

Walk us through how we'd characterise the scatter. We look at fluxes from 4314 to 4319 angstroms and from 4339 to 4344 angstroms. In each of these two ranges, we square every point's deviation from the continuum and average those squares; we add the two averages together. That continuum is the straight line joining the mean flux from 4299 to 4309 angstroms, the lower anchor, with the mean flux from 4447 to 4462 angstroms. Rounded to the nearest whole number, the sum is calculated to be 3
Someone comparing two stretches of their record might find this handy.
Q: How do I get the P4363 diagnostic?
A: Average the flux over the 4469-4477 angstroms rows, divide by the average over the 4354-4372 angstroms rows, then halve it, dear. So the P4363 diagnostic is 0.51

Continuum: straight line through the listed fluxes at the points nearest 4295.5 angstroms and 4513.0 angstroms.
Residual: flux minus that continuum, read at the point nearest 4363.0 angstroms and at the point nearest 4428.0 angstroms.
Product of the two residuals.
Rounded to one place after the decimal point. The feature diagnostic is 0.4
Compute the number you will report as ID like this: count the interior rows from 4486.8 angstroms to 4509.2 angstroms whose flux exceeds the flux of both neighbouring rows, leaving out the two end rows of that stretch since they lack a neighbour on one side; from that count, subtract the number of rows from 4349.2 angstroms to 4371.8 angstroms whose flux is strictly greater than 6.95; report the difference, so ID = -2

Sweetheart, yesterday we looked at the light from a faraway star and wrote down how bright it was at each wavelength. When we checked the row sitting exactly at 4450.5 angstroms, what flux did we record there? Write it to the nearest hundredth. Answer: 6.84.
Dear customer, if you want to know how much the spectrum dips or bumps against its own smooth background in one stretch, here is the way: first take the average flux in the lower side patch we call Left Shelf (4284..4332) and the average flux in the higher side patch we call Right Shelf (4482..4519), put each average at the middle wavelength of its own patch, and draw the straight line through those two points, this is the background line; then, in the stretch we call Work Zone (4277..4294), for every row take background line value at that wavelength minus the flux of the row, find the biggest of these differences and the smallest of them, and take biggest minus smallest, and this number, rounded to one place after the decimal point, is 1.2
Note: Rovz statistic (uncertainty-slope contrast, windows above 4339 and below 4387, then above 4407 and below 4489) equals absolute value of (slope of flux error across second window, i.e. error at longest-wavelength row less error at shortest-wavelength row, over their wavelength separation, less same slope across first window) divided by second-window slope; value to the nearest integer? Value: -5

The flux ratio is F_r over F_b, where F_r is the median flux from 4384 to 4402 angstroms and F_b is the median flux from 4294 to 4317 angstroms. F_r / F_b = 1.21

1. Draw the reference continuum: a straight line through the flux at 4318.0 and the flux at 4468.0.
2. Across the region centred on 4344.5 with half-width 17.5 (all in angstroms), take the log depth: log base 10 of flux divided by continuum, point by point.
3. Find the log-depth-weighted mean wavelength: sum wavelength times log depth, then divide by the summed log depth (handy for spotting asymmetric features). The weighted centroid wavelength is 4341.8 angstroms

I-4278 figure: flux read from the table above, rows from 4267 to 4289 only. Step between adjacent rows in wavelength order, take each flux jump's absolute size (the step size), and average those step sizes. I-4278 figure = 0.55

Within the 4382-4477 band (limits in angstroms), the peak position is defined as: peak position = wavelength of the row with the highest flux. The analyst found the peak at 4473.0 angstroms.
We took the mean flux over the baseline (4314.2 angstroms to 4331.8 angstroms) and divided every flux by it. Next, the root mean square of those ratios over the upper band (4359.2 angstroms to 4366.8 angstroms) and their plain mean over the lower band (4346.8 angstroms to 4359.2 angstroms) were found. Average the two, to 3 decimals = 1.084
